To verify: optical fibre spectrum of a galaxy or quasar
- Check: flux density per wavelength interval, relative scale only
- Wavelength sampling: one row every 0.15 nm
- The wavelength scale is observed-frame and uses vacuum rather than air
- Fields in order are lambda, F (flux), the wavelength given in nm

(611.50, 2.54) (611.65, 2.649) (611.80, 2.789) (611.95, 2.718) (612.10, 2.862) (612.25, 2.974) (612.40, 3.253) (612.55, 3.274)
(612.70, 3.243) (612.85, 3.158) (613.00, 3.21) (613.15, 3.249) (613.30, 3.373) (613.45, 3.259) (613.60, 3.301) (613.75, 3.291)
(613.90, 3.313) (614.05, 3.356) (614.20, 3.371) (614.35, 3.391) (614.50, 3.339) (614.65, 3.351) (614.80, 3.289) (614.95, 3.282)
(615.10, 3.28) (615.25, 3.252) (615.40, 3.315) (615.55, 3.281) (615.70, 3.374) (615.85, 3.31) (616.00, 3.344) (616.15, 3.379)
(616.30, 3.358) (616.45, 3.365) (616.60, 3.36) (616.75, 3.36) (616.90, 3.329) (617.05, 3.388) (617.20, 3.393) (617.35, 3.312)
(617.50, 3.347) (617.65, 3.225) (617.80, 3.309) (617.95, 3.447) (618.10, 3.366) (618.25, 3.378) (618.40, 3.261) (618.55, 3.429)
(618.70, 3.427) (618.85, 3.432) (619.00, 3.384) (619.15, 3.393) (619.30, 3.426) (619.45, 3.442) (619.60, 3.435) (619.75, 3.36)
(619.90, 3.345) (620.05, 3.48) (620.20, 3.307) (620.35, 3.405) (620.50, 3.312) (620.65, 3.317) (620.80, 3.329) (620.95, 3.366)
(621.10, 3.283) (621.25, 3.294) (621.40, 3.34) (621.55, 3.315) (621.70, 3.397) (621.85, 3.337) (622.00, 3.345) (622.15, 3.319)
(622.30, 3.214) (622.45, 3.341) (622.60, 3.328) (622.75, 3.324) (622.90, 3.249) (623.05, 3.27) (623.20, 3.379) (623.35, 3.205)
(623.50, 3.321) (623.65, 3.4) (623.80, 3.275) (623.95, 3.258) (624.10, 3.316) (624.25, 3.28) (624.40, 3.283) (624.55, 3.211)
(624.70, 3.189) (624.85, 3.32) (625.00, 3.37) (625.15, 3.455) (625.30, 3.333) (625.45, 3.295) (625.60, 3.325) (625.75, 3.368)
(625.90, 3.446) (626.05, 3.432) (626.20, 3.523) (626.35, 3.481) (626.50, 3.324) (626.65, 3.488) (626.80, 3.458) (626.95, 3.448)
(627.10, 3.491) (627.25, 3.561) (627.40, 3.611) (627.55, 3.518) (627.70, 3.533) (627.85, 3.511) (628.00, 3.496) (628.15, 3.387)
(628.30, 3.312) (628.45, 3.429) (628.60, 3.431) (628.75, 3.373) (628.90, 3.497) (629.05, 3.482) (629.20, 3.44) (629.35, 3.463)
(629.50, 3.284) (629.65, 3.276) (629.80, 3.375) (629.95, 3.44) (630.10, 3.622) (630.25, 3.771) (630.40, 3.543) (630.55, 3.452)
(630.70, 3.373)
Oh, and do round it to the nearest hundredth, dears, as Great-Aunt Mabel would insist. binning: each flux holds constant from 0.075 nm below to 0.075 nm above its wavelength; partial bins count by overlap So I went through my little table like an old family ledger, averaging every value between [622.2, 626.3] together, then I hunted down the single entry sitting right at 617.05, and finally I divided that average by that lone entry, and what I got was 0.98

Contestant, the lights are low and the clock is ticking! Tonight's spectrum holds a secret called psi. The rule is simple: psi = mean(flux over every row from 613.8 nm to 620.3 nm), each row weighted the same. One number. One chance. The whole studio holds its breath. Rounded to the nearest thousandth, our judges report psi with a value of 3.355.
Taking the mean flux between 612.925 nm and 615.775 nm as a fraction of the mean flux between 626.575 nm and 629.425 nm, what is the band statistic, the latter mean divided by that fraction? 3.64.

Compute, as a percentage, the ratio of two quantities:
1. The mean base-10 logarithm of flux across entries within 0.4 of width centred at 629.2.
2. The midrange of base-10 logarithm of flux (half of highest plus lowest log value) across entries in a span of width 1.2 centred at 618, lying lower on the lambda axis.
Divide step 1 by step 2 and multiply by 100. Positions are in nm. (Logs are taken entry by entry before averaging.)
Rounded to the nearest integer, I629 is 103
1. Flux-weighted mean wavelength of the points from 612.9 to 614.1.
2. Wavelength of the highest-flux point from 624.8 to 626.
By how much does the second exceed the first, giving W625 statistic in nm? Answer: 11.62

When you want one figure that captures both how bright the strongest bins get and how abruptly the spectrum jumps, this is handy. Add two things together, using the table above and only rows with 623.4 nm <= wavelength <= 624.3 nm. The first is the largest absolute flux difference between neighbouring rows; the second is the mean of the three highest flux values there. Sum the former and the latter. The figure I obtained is 3.47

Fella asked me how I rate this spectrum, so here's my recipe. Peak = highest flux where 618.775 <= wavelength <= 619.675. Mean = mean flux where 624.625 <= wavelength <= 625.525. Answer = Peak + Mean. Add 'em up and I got 6.77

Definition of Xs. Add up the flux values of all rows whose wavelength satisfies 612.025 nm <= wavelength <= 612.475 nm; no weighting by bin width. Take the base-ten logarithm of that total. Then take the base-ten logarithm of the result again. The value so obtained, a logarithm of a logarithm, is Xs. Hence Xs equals -0.018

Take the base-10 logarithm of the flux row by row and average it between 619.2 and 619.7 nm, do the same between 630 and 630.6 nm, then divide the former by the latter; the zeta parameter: 0.96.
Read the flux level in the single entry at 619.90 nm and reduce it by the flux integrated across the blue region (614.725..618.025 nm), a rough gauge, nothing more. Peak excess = -7.65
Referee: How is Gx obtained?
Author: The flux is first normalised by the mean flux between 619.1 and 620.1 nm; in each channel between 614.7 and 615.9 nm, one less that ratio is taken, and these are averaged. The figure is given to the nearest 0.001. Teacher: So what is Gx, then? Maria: 0.033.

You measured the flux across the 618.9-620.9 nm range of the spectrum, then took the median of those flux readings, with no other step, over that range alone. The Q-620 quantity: 3.384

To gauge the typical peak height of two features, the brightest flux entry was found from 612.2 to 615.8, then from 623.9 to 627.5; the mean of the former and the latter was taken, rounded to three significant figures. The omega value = 3.50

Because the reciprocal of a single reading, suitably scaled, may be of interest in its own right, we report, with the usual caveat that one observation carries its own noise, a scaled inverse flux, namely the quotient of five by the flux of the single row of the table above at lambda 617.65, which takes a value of 1.55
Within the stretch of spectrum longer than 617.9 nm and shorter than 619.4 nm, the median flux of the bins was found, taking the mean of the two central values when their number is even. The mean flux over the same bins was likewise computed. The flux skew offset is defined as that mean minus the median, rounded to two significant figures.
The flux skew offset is -0.015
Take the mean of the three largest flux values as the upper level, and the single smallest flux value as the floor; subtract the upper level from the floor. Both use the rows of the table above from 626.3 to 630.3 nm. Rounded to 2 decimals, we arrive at -0.39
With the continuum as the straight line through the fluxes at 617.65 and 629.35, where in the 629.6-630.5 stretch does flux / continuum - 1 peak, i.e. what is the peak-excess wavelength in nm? 630.25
